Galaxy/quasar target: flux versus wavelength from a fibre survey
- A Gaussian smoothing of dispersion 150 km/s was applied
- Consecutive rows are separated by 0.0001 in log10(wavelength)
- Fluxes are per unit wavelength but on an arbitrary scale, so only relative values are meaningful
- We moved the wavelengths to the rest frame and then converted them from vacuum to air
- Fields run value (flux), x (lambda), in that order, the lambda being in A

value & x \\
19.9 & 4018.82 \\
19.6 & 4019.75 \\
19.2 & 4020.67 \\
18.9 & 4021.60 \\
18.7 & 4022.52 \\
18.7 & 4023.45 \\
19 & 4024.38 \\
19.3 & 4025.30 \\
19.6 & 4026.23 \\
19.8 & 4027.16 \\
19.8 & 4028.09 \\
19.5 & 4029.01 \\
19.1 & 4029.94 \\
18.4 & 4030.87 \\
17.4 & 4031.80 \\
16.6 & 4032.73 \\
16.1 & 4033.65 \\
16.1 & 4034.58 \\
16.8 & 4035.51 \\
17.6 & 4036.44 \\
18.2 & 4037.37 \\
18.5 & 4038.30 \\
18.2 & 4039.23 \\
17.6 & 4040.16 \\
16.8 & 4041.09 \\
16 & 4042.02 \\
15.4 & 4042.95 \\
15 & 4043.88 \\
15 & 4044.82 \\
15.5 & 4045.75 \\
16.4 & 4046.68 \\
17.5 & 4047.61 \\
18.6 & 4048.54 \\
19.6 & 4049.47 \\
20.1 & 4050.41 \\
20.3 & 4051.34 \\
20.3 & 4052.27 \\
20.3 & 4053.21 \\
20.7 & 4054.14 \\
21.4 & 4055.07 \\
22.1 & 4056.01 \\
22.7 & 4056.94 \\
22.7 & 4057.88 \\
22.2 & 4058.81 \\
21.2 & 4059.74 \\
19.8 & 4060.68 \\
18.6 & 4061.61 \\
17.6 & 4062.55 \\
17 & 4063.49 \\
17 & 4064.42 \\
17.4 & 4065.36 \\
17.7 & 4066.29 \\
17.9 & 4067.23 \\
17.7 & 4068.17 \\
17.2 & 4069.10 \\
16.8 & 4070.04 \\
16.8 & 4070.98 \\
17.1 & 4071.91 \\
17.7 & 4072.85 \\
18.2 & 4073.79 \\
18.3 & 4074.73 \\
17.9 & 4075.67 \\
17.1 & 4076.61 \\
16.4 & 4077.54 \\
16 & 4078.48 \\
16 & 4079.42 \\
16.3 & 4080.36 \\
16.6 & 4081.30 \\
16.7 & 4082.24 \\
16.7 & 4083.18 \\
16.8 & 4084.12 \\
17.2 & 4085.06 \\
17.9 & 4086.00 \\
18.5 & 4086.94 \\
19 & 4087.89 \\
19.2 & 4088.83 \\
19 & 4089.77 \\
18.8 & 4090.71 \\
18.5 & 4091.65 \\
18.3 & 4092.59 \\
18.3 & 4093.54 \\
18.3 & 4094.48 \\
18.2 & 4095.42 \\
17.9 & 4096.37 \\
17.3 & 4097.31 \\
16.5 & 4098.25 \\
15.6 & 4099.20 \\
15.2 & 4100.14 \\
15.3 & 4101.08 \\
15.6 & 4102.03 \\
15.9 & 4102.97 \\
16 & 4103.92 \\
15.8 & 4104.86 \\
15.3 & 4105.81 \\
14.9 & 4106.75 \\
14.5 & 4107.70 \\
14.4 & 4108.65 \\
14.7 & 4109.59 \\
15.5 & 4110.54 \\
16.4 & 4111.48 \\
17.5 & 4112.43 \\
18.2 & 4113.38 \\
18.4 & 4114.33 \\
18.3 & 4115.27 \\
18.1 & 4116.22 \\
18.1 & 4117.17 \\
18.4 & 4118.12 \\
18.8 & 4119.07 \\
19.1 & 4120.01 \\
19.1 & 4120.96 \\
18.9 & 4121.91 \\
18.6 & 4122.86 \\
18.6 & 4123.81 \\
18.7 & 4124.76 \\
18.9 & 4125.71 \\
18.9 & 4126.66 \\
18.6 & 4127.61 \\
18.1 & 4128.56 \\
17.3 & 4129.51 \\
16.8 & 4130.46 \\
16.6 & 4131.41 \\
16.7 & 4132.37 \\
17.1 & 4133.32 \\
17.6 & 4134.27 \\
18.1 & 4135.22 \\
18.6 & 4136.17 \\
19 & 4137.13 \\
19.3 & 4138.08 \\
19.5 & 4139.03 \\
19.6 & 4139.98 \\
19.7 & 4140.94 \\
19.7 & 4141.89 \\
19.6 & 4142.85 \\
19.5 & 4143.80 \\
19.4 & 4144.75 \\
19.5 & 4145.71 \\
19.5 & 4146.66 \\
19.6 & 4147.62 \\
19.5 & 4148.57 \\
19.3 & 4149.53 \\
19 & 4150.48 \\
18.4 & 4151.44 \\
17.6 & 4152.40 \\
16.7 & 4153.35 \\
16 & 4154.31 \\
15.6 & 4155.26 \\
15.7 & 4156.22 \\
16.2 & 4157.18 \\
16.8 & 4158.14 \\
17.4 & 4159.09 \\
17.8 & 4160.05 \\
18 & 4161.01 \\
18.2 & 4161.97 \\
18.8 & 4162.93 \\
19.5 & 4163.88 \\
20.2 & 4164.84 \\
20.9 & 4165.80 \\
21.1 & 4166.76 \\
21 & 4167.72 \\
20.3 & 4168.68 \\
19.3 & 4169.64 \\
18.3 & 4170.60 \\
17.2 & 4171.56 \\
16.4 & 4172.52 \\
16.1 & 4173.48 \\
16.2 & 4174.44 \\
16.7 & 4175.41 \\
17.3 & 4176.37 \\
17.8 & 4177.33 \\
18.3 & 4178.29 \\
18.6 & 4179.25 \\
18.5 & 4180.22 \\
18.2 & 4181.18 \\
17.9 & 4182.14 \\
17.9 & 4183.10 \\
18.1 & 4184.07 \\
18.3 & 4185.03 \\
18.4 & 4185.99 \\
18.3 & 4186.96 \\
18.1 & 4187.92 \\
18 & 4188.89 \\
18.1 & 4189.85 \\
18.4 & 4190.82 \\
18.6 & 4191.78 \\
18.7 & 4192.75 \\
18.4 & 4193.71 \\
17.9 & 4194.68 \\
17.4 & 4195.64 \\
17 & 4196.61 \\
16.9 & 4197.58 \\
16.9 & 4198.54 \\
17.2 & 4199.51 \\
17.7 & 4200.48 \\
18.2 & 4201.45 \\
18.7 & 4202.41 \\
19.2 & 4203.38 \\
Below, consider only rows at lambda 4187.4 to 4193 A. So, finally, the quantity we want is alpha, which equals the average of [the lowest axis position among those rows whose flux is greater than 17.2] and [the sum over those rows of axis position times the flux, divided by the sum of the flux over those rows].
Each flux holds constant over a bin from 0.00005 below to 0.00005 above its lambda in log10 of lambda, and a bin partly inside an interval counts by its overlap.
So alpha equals 4189.1 A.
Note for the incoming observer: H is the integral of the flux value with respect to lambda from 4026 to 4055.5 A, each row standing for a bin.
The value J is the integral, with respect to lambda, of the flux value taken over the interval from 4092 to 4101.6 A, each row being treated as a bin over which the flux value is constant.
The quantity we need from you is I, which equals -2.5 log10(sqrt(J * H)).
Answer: -6.2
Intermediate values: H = 533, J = 164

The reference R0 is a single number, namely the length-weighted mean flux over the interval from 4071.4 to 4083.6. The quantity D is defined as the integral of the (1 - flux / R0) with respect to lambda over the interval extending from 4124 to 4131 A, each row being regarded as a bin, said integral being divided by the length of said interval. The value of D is -0.07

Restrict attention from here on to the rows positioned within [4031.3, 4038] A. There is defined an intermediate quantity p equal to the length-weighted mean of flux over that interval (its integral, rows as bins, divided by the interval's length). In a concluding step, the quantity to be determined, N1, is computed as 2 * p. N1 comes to 34.0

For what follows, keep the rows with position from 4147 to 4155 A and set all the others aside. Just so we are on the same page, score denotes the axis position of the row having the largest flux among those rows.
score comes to 4147.62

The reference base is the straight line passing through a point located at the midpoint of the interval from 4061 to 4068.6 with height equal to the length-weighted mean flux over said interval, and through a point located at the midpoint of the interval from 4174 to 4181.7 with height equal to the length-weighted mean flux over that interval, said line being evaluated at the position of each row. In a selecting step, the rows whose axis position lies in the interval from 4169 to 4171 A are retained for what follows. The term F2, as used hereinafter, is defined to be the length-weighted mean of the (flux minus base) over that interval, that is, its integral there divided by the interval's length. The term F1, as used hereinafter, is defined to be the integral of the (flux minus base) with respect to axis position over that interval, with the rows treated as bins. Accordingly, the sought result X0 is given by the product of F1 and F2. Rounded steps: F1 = 2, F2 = 1.2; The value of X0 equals 3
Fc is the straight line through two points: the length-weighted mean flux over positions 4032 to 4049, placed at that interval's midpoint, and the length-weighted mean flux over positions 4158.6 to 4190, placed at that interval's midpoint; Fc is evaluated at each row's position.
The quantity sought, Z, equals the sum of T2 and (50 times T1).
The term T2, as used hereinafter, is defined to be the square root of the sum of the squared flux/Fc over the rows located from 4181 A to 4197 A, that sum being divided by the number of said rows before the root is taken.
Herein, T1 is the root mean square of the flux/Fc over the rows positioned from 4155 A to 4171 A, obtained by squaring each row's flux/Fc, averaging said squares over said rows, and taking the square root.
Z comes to 52.1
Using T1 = 1.02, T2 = 0.98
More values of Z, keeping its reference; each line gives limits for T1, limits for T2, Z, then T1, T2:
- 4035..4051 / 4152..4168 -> 52.4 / 1.03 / 1.00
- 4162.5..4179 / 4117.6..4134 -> 51.9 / 1.02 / 1.02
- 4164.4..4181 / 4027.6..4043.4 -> 51.7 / 1.01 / 1.05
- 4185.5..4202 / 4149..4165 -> 49.2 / 0.96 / 0.98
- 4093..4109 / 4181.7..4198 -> 47.4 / 0.93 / 0.97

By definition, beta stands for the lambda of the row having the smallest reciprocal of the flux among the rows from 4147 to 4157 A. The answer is 4147.62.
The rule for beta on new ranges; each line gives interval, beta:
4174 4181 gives 4179.25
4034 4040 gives 4038.30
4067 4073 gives 4067.23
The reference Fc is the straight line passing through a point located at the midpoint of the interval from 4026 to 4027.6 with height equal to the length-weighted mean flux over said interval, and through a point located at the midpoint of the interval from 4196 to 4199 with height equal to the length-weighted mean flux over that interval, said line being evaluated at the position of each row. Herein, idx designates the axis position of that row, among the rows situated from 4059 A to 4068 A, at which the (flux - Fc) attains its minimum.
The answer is 4063.49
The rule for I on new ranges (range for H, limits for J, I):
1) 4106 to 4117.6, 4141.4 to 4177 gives -6.4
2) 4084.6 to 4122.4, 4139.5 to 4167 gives -6.9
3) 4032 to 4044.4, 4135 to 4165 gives -6.3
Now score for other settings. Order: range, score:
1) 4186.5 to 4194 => 4192.75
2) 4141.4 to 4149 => 4141.89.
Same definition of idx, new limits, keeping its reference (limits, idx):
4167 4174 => 4173.48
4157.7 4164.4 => 4158.14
